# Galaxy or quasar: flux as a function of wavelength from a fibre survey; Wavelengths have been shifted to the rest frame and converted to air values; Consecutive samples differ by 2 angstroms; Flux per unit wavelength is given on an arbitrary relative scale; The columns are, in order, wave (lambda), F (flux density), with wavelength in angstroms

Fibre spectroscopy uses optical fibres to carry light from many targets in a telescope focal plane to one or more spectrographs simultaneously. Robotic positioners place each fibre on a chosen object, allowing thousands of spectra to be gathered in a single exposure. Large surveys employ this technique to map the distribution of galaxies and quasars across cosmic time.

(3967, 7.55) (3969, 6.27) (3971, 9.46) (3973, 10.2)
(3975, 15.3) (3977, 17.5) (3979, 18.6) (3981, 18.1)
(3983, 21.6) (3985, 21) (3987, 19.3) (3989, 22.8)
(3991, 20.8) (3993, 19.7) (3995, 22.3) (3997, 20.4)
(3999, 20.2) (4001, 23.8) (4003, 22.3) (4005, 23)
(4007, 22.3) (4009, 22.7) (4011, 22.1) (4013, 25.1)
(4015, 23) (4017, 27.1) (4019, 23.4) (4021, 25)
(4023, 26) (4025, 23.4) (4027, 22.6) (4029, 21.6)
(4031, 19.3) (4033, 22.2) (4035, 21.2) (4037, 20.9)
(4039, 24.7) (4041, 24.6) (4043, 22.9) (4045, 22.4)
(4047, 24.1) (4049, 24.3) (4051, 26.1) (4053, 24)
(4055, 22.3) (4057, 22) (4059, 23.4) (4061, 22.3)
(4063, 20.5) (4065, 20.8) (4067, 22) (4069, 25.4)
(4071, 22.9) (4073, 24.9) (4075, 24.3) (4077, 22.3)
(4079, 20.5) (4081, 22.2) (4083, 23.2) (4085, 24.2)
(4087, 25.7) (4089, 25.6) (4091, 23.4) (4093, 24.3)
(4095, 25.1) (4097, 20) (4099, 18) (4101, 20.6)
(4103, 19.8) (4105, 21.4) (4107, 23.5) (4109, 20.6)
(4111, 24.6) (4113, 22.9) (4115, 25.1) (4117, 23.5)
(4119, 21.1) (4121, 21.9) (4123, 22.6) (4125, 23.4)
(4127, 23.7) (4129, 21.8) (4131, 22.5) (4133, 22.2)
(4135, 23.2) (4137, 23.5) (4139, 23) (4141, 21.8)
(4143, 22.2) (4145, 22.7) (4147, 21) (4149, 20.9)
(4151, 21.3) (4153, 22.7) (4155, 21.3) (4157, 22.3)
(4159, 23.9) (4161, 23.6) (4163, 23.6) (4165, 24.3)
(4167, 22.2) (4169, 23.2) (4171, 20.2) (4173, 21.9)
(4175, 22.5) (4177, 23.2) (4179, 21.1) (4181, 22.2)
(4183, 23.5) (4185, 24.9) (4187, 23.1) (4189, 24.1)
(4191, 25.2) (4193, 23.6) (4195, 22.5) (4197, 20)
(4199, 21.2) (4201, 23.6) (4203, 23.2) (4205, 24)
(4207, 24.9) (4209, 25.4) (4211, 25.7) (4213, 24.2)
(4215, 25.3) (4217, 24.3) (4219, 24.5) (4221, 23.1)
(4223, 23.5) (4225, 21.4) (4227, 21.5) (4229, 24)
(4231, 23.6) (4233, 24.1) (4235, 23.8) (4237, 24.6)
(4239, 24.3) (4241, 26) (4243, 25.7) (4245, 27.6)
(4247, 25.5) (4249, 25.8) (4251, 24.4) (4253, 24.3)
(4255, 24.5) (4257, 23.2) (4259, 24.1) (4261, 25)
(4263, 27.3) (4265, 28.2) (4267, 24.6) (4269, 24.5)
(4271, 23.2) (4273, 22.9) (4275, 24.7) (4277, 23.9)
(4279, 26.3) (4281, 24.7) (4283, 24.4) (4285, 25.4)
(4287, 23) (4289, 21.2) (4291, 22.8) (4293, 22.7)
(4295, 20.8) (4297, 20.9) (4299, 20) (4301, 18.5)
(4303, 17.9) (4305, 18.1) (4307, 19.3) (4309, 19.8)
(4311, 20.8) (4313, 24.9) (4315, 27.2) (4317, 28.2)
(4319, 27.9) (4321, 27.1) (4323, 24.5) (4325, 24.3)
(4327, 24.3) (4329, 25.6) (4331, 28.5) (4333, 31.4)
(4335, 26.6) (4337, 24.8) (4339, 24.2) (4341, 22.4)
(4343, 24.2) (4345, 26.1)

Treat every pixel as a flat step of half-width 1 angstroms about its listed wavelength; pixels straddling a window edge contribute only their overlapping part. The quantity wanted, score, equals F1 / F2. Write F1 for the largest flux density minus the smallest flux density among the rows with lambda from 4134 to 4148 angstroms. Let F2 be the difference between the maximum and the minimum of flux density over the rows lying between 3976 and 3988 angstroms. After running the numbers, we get 0.6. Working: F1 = 2.5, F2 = 4.1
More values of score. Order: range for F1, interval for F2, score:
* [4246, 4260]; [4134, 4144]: 1.5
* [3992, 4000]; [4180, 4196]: 0.9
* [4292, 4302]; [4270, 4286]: 1.2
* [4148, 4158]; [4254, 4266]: 0.4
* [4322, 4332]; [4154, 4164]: 1.6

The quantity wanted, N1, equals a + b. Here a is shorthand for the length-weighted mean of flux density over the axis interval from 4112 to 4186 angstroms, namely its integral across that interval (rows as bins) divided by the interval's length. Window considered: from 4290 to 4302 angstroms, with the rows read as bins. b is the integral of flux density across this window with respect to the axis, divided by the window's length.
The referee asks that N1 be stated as 43.6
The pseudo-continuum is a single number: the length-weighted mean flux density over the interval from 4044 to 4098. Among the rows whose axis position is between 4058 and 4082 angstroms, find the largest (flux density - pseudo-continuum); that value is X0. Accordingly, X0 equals 2.1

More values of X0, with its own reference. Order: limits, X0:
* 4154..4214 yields 2.4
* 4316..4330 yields 4.9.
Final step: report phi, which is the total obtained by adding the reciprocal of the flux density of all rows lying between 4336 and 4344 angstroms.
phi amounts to 0.17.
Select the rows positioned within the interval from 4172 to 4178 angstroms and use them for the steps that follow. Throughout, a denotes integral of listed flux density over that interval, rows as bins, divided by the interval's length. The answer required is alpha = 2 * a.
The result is 45.1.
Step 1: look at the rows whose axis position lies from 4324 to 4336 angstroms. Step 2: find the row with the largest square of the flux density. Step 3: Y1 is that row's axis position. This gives 4333 angstroms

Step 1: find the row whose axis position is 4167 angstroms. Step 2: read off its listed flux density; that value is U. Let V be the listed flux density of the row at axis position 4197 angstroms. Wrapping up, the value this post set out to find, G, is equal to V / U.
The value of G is 0.90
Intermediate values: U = 22.2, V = 20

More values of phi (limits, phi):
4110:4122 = 0.26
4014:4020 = 0.12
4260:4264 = 0.08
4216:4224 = 0.17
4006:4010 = 0.09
